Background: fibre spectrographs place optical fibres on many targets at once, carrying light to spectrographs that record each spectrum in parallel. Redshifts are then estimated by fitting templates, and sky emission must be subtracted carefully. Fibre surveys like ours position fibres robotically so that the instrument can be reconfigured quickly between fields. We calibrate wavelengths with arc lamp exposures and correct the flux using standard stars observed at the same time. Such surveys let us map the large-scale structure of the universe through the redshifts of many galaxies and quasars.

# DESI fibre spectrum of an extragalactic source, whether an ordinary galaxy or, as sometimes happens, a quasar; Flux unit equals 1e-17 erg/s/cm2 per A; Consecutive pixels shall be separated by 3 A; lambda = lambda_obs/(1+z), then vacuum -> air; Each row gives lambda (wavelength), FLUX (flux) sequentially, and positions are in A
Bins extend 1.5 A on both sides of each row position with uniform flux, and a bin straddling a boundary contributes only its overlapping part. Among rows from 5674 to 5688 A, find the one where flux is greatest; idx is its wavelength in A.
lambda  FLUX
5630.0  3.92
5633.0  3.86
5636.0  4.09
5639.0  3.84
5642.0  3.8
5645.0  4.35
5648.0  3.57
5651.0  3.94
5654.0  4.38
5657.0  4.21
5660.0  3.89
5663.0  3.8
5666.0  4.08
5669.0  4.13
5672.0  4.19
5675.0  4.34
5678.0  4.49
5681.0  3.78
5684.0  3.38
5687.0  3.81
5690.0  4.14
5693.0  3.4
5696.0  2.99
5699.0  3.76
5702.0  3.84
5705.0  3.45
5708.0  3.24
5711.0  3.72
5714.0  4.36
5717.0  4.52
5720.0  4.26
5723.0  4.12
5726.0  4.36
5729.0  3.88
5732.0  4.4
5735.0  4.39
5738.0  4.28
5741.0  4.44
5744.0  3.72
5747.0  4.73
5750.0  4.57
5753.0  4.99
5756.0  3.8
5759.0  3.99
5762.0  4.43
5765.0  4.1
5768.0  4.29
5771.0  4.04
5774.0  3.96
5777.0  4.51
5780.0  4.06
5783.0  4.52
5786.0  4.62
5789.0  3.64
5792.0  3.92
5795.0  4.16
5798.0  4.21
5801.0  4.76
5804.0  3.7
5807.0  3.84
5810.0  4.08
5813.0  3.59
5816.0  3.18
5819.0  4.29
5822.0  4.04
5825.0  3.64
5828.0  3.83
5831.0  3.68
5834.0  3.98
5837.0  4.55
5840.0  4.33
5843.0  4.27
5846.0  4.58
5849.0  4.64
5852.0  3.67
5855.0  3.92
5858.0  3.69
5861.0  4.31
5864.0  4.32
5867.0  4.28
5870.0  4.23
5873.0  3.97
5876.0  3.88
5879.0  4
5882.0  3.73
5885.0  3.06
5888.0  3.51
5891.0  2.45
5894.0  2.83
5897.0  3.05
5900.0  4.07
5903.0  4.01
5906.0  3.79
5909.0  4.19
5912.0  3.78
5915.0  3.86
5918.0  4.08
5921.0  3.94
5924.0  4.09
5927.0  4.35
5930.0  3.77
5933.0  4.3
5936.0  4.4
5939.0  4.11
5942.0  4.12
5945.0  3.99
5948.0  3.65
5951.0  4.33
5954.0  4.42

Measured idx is 5678.0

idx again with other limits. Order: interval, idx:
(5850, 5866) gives 5864.0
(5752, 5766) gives 5753.0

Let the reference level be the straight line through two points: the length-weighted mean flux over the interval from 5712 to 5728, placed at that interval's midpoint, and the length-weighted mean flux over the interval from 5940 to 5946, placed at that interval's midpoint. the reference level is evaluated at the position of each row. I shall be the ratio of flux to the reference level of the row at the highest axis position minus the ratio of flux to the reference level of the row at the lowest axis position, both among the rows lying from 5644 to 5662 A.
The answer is -0.10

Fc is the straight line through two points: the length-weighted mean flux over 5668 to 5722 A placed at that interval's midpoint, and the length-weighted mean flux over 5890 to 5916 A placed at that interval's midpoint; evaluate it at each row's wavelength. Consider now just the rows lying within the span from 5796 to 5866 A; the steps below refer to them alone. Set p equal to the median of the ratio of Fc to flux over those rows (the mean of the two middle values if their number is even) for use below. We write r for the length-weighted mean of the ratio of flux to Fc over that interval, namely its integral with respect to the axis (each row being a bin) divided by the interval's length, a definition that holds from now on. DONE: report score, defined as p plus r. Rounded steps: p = 0.91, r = 1.10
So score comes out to 2.02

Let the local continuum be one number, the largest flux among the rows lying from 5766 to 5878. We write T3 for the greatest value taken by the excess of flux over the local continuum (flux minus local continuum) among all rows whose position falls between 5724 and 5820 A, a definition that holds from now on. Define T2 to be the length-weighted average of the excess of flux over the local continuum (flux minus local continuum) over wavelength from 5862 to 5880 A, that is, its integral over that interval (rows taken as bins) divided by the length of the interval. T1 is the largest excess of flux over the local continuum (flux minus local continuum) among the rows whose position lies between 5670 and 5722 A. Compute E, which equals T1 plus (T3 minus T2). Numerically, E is 0.6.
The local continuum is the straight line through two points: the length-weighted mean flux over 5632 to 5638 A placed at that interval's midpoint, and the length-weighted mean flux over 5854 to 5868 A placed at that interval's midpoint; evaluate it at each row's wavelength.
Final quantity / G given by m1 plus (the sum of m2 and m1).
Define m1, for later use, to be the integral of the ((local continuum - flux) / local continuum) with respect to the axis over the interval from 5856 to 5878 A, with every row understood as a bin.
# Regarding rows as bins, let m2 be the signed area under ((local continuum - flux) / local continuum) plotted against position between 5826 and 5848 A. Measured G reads -0.3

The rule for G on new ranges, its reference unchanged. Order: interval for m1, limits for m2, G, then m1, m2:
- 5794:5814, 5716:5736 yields -1.1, 0.1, -1.2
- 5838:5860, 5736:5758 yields -2.5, -0.4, -1.7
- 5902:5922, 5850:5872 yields 2.0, 0.9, 0.2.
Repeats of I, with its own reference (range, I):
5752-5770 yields -0.16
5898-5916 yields -0.05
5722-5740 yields 0.04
